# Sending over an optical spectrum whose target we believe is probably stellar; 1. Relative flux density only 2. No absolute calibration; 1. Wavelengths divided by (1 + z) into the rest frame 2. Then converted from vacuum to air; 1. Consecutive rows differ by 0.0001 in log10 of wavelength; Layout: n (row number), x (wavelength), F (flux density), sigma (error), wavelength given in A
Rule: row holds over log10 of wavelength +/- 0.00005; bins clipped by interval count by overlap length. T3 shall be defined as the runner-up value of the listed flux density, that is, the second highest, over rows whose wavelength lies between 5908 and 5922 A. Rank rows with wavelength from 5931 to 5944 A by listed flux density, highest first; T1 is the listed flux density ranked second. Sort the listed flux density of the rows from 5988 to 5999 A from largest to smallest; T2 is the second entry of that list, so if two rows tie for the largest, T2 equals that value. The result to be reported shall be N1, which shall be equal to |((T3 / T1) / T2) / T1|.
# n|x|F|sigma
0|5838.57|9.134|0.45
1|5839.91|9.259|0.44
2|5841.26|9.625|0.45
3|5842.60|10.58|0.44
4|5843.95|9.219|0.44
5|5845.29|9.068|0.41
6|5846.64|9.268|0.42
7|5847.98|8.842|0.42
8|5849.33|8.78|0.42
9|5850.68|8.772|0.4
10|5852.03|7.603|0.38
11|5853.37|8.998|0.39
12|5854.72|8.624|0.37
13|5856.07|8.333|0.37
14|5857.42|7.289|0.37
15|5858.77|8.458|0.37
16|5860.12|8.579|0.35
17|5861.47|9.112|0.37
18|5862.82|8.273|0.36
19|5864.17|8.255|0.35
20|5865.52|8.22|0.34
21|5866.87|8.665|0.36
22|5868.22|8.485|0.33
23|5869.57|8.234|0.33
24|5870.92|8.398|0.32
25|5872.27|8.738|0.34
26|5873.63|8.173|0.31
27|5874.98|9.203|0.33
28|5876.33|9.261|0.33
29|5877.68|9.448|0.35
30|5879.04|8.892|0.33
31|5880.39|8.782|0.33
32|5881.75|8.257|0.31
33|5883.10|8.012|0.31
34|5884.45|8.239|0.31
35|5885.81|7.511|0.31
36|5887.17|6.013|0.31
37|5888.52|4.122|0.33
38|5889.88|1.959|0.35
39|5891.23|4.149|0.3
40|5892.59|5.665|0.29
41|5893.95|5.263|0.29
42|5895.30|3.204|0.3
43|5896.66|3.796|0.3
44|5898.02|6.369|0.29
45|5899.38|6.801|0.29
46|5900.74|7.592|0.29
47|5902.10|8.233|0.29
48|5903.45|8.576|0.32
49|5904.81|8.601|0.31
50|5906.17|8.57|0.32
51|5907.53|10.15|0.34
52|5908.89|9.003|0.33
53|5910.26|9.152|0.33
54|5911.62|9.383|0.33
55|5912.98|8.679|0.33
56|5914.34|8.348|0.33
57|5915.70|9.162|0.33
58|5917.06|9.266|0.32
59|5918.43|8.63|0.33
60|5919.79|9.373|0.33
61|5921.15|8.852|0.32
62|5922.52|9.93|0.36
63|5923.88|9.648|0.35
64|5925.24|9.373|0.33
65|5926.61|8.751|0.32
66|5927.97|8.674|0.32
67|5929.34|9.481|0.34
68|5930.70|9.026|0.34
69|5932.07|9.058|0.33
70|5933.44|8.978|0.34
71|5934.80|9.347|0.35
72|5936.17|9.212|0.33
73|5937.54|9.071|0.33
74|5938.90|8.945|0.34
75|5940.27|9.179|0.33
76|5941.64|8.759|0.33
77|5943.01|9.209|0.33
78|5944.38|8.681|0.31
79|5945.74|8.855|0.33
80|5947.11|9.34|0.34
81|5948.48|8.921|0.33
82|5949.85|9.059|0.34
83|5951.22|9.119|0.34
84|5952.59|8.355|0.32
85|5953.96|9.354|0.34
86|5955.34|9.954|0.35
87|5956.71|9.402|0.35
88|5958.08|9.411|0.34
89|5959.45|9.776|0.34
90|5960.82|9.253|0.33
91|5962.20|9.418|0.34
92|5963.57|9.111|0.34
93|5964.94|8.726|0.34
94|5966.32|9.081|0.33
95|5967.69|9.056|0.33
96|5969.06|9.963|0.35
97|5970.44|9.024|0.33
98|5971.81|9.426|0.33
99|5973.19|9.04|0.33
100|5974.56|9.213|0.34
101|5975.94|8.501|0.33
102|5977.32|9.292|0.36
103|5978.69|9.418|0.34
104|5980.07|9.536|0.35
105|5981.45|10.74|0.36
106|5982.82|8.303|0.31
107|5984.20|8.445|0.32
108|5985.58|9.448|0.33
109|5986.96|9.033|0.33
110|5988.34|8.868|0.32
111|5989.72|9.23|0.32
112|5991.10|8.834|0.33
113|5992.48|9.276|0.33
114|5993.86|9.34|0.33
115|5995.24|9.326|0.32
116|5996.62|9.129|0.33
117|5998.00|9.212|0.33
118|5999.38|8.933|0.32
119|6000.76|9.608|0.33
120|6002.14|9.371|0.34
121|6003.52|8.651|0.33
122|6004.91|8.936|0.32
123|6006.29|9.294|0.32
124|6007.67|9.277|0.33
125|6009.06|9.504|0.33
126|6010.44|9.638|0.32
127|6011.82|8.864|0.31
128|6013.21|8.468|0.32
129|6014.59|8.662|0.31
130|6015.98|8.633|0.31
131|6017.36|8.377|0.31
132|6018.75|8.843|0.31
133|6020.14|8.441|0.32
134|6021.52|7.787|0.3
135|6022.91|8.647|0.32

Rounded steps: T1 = 9.212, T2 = 9.326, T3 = 9.373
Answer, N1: 0.0118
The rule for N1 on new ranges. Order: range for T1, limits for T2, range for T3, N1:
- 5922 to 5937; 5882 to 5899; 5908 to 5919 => 0.0124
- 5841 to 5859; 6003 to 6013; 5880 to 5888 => 0.0094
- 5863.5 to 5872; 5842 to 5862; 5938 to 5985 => 0.0149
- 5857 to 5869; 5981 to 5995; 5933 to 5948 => 0.0132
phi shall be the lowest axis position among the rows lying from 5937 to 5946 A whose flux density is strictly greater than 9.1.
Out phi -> 5940.27 A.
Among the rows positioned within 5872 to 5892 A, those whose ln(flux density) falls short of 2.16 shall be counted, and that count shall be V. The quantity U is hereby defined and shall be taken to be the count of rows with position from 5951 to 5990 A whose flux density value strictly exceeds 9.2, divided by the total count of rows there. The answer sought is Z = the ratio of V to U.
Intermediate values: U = 0.55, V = 9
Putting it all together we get 16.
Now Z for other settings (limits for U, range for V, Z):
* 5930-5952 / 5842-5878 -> 56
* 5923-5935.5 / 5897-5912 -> 16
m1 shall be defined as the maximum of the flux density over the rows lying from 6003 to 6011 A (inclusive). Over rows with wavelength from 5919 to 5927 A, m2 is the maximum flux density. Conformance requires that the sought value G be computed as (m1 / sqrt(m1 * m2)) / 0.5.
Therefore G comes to 1.97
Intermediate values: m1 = 9.638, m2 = 9.93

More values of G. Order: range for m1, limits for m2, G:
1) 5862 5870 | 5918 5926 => 1.87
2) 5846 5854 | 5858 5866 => 2.02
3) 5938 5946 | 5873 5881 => 1.97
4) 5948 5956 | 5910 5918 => 2.06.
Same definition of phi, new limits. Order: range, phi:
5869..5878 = 5874.98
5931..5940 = 5934.80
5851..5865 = 5861.47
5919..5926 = 5919.79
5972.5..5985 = 5974.56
